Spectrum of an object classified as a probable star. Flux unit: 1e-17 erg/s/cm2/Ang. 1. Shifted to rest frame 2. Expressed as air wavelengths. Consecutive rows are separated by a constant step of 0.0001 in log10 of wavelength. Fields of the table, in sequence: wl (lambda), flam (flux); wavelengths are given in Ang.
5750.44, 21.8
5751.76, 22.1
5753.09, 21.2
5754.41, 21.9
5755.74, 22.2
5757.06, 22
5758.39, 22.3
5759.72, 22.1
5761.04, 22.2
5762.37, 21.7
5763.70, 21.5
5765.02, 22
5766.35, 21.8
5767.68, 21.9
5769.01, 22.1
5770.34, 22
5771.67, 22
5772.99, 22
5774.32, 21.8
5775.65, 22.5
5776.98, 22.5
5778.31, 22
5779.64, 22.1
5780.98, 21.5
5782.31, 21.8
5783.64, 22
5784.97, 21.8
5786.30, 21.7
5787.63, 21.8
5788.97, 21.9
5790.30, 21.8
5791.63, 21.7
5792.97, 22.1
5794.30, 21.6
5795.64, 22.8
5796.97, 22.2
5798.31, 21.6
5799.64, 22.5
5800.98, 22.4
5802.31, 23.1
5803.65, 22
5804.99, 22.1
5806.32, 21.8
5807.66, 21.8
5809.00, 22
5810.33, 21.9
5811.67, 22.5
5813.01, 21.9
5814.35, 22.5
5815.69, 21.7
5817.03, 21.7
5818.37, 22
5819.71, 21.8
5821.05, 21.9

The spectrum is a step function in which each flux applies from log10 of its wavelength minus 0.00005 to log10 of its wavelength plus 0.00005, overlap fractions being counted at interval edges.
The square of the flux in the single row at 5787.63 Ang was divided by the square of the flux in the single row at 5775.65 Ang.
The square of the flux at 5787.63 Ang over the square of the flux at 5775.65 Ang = 0.939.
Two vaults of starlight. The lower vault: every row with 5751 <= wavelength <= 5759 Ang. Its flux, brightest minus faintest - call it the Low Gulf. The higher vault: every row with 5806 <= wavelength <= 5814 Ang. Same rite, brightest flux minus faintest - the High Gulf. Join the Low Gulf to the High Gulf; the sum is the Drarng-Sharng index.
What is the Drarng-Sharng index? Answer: 1.80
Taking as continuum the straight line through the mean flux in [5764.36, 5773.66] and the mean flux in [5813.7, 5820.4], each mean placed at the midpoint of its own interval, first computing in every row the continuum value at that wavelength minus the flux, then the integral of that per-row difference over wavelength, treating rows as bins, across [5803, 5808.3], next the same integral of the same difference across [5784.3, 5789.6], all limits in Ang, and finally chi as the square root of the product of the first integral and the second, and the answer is 0.3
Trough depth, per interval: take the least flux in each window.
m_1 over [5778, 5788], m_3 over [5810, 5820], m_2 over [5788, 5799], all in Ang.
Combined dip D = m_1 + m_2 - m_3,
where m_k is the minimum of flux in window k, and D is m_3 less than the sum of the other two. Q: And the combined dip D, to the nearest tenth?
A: 21.4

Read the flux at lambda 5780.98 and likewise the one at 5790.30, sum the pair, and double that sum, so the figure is 86.6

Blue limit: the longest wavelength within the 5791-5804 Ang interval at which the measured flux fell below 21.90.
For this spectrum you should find 5798.31 Ang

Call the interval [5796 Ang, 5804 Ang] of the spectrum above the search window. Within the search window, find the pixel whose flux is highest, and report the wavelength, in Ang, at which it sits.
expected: 5802.31 Ang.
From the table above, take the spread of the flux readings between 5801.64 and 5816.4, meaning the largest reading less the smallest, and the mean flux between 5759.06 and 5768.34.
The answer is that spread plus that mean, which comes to 23.29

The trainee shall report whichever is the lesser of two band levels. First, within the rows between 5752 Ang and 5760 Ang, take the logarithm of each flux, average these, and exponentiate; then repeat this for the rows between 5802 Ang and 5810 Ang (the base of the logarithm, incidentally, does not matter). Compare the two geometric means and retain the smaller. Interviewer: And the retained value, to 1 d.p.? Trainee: 21.9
